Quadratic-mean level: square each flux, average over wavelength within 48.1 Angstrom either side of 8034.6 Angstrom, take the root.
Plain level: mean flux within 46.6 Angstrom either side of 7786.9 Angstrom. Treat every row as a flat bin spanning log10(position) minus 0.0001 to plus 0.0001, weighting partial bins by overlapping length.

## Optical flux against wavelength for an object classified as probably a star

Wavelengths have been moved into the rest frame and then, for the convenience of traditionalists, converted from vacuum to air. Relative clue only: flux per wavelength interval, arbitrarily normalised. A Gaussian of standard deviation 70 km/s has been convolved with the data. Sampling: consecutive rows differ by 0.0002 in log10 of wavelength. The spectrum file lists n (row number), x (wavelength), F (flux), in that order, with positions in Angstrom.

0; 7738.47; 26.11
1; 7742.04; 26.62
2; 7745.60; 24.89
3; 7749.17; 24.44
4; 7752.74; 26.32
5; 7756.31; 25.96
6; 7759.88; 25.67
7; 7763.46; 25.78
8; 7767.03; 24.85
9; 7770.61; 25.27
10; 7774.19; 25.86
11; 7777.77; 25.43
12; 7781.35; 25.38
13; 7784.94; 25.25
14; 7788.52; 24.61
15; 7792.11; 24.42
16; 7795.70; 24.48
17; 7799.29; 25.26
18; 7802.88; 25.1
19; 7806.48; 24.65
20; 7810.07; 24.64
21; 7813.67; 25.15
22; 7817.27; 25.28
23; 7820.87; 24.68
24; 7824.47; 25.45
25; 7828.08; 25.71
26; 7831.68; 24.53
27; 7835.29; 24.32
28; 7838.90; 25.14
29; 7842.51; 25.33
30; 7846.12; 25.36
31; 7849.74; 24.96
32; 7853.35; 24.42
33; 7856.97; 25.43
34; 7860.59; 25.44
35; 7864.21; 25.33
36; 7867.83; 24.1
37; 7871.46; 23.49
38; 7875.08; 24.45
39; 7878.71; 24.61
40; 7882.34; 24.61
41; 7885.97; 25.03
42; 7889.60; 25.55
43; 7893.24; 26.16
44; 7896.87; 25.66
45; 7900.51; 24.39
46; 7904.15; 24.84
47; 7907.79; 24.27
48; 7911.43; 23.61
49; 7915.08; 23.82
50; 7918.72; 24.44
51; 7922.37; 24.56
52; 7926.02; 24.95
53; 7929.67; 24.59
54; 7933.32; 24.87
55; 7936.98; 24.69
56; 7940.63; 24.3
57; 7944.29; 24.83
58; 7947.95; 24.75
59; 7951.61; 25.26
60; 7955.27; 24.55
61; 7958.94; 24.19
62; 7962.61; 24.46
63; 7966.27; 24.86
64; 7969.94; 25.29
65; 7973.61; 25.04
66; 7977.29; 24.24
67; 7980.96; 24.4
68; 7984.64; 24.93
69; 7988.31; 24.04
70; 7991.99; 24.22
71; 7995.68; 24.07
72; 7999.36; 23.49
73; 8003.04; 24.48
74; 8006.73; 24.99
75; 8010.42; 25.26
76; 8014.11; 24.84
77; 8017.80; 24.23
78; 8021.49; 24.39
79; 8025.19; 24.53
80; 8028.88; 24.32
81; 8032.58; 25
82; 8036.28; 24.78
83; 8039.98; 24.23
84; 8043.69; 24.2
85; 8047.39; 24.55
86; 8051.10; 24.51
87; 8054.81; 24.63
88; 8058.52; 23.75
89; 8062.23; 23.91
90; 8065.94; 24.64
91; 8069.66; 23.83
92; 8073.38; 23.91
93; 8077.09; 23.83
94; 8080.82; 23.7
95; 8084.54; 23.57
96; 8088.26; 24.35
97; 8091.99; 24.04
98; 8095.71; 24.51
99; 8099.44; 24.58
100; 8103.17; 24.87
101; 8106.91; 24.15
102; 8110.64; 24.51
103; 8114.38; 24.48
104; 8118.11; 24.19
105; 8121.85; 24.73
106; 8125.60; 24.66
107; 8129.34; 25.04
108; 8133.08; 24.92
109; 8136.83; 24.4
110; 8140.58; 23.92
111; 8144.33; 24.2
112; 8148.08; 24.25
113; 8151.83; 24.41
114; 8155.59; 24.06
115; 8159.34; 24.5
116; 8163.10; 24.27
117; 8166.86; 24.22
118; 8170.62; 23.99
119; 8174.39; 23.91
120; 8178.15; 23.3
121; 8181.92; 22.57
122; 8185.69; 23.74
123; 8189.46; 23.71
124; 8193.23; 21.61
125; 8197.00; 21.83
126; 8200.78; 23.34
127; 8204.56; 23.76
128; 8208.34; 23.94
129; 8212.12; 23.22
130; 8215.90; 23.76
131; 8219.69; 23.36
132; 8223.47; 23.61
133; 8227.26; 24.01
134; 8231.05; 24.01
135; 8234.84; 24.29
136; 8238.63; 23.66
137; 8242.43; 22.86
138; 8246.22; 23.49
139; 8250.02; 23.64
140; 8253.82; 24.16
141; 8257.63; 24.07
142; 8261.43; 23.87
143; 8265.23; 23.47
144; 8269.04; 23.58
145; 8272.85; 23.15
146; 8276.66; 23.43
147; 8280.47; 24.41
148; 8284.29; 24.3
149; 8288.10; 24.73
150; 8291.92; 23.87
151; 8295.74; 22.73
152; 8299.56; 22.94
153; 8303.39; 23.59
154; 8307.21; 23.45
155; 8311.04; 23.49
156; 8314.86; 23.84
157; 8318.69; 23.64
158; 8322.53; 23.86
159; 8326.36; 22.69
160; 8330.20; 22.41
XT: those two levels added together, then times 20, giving 990.9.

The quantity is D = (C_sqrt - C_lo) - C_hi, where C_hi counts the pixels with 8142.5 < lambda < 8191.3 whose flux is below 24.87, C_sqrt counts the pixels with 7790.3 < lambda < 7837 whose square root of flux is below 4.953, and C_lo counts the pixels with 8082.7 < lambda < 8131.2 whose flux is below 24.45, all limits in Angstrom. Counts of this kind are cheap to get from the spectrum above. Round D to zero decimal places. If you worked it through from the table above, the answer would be -14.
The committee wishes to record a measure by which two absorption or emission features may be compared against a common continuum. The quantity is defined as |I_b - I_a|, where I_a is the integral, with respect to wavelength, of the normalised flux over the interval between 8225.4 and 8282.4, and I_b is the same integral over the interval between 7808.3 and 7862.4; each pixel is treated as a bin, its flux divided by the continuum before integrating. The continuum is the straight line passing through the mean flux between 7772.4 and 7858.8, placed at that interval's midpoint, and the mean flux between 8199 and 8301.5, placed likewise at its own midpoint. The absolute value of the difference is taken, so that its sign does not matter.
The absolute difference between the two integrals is 2.9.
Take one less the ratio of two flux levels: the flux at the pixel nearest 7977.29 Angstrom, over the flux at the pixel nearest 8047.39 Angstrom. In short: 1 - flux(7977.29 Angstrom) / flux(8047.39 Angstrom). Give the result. 0.01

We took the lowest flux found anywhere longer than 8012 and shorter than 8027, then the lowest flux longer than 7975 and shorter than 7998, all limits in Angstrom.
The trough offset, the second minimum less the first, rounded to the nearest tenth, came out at -0.2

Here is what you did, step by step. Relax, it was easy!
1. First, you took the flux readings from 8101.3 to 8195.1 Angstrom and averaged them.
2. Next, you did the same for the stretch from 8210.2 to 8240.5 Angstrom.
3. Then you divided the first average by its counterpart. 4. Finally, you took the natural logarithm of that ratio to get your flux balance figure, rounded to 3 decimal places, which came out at 0.015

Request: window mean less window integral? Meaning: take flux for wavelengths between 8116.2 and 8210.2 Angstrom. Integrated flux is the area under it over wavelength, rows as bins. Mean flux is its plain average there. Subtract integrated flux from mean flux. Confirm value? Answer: -2222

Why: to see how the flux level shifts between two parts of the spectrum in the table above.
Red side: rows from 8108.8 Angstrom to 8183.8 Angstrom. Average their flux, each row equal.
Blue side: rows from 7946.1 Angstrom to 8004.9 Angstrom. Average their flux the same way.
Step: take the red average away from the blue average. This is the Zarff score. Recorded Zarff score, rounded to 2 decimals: 0.29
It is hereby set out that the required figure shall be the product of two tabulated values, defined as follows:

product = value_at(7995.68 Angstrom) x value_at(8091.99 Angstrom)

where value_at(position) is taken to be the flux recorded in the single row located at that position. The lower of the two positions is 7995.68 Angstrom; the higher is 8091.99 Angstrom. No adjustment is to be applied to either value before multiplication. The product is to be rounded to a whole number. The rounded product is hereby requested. 579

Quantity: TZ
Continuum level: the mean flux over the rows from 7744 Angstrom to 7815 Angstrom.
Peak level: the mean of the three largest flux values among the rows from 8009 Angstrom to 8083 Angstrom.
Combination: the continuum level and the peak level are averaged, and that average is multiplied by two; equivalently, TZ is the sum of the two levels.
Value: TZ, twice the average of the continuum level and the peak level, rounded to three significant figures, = 50.2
